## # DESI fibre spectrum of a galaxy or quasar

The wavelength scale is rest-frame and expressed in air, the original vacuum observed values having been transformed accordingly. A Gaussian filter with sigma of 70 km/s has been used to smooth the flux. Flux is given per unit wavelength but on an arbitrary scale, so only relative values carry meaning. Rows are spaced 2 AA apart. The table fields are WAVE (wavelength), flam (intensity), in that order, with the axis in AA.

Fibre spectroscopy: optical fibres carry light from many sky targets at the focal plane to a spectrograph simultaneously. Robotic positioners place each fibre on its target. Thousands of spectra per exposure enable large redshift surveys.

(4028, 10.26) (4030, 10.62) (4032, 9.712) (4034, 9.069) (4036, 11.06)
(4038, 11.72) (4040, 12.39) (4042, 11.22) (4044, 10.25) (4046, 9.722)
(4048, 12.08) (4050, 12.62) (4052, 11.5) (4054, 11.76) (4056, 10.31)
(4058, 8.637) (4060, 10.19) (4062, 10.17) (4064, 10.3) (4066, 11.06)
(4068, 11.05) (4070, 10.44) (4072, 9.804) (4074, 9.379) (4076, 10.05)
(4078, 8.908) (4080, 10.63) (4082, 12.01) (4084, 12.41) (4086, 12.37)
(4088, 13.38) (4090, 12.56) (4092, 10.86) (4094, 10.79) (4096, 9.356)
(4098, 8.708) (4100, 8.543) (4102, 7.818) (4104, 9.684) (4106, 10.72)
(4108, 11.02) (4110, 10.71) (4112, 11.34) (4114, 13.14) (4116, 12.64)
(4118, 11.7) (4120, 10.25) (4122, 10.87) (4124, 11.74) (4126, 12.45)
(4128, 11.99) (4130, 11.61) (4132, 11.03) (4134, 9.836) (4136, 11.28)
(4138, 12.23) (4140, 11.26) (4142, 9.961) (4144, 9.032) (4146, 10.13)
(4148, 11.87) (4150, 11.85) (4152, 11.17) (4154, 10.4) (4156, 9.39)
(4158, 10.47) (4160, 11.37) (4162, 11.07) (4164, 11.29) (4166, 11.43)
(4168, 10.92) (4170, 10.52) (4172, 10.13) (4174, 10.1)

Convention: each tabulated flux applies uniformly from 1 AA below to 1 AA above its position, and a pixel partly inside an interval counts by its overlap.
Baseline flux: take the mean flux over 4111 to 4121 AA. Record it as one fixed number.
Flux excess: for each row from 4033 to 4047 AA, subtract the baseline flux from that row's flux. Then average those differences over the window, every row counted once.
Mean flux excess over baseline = -1.0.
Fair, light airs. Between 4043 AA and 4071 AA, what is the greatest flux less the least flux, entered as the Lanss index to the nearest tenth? 4.0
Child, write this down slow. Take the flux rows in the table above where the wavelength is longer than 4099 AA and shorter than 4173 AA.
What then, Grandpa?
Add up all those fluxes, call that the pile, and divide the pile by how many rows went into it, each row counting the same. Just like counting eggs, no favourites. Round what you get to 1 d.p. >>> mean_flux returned 10.9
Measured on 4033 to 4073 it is 10.8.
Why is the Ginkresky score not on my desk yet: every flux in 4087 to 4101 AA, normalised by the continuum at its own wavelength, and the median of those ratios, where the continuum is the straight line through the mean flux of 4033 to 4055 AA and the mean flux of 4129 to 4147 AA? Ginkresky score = 0.99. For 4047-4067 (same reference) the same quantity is 0.96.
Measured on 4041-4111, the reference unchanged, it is 0.96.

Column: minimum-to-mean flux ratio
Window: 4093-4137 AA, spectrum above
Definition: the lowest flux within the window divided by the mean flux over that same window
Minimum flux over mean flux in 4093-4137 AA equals 0.725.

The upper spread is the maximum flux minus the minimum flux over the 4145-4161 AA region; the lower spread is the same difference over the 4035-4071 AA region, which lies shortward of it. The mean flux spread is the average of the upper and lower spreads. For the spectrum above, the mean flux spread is 3.23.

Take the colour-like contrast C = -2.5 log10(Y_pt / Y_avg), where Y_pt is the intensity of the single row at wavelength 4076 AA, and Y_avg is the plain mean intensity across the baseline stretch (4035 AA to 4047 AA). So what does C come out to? 0.10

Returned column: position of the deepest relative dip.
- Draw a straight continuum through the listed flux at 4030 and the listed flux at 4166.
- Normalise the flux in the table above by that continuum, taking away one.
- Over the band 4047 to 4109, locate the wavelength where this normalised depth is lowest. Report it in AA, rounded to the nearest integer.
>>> 4102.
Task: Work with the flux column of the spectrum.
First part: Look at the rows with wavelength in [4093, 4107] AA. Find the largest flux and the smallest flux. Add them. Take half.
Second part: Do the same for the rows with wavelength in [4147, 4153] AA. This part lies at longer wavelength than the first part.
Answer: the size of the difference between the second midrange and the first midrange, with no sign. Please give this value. 2.2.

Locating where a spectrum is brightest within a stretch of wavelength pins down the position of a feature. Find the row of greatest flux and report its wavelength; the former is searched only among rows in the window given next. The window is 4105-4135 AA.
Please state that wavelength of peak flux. 4114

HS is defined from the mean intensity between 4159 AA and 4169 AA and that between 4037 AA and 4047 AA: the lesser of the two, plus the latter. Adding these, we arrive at 22.1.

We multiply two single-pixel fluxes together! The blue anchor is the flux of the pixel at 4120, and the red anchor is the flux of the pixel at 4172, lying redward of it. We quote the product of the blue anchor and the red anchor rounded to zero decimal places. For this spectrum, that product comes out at 104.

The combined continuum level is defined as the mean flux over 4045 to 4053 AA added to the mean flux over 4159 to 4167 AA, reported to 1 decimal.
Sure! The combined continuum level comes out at 22.8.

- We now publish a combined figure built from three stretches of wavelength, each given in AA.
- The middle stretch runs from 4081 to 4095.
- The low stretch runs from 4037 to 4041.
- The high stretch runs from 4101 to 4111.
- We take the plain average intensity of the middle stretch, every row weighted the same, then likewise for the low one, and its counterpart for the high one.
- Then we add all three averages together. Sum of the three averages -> 34.1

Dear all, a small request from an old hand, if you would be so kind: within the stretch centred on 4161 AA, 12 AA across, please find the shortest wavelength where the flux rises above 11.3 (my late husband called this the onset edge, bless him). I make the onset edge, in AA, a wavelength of 4160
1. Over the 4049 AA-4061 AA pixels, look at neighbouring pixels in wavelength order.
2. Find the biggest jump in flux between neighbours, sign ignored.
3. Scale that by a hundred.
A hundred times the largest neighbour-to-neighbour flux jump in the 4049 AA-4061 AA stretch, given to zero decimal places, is 167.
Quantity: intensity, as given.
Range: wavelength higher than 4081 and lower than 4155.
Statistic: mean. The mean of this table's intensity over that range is 11.0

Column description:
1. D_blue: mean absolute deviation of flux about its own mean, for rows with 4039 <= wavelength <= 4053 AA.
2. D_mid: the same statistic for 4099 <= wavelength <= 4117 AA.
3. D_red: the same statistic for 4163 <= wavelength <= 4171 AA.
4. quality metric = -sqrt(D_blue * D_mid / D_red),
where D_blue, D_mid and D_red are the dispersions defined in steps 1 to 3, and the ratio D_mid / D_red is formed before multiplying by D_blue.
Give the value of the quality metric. -1.9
